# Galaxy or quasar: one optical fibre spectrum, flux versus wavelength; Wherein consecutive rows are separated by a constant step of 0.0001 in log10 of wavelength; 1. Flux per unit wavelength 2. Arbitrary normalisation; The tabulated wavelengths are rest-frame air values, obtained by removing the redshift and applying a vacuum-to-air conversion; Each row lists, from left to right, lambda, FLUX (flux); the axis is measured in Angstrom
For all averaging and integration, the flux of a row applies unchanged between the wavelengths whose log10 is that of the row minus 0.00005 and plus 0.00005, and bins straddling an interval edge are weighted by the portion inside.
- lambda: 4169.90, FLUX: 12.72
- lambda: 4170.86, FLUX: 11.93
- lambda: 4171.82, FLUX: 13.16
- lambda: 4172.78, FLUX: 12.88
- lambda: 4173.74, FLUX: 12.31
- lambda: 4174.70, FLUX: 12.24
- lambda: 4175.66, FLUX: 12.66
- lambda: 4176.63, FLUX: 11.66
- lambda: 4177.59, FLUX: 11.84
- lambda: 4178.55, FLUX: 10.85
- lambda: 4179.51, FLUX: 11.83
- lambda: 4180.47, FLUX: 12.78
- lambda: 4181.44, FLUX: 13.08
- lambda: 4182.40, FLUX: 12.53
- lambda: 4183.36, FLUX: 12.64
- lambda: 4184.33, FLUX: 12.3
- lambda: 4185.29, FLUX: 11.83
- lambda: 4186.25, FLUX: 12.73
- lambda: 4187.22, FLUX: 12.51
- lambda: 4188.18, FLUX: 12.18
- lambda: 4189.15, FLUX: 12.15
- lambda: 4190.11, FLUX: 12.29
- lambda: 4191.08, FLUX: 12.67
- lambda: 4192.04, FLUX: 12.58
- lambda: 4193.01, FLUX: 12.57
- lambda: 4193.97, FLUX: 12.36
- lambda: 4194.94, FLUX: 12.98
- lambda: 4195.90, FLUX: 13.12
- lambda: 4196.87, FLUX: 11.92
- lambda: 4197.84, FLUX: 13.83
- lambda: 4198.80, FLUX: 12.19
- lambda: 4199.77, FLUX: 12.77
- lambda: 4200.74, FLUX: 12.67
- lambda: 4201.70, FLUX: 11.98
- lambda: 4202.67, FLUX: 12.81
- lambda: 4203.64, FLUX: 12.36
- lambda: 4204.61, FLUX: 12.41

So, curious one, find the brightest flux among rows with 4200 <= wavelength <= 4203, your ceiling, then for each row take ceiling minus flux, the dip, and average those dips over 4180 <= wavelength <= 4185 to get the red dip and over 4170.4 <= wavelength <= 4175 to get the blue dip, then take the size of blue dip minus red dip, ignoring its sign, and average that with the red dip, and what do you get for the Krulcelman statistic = 0.15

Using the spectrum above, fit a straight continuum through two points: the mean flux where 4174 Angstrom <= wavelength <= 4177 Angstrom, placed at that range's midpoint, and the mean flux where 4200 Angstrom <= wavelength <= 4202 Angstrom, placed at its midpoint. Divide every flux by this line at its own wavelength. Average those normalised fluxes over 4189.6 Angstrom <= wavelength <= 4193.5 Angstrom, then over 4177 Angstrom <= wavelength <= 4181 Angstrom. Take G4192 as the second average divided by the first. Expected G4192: 0.95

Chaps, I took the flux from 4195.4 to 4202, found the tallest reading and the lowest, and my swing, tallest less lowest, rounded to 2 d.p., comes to 1.91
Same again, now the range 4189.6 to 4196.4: 0.83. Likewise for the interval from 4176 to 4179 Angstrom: 0.99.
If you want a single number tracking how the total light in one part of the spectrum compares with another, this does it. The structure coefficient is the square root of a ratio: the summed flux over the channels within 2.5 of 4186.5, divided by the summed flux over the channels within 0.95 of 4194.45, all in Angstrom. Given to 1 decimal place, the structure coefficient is 1.6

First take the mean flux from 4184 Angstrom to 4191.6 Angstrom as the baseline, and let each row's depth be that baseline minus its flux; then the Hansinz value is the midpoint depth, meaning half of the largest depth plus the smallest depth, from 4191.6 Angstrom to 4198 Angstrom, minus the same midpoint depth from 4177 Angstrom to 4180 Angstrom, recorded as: -1.5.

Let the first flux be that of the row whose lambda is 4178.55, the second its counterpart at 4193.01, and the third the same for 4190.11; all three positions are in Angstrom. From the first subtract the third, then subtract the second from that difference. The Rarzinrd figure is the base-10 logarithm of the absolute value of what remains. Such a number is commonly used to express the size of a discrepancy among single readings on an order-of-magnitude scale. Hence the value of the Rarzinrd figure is 1.146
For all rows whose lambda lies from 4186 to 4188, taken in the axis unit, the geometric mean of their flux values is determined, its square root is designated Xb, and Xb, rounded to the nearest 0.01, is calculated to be 3.55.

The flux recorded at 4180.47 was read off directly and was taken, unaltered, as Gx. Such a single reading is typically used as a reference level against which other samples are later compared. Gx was 12.78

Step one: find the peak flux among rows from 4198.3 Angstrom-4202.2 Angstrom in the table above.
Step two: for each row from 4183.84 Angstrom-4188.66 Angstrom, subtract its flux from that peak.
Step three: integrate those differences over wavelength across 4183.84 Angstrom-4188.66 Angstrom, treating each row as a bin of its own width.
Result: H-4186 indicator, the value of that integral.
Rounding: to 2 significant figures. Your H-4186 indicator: 2.2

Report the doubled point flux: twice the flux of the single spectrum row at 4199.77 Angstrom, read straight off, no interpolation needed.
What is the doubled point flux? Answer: 25.5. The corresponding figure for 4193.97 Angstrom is 24.7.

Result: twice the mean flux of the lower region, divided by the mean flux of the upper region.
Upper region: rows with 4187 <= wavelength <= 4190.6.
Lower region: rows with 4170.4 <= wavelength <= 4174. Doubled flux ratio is 2.05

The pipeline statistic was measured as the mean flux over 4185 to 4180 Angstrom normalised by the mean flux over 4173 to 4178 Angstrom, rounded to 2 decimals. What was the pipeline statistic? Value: 1.04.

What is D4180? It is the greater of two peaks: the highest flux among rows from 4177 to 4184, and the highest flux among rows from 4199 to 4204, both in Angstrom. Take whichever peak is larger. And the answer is 13.1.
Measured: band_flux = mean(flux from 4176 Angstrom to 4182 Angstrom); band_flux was 12.0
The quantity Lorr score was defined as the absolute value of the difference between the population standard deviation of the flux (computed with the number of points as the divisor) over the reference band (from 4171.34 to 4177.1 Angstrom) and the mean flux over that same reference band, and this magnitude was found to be 12.0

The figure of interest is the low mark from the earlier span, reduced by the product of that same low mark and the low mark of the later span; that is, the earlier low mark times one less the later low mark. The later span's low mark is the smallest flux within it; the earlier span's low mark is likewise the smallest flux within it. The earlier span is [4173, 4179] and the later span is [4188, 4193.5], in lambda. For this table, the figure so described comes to -121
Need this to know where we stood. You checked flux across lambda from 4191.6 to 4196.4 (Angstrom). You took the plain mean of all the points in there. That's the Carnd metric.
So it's 12.7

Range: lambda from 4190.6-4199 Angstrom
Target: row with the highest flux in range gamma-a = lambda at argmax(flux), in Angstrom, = 4197.84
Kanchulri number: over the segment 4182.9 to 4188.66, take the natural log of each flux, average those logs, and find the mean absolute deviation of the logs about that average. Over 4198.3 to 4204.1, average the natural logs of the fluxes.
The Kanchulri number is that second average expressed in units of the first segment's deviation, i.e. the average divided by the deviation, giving 119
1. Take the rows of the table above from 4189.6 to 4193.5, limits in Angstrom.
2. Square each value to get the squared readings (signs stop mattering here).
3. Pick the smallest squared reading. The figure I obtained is 151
